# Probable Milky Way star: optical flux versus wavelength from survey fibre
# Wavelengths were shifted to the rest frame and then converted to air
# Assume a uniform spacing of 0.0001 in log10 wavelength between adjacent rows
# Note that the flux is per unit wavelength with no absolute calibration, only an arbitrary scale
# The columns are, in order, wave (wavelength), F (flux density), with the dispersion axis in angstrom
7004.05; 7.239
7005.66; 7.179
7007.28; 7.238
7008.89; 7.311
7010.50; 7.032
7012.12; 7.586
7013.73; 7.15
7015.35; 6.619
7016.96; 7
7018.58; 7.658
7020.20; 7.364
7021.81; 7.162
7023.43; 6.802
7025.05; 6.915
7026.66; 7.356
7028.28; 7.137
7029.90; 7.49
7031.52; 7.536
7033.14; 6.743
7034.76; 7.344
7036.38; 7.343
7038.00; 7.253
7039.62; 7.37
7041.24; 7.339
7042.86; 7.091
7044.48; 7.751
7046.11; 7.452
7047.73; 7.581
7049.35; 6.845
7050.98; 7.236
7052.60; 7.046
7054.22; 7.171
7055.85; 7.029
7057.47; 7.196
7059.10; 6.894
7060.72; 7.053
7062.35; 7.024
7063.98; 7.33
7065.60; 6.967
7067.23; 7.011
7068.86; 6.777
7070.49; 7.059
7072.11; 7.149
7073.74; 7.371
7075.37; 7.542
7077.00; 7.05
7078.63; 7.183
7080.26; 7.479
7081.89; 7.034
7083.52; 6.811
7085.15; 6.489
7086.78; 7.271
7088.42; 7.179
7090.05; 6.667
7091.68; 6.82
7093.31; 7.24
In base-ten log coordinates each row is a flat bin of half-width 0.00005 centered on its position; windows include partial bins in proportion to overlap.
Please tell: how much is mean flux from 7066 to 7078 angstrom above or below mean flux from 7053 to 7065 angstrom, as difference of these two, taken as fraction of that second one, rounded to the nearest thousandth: 0.005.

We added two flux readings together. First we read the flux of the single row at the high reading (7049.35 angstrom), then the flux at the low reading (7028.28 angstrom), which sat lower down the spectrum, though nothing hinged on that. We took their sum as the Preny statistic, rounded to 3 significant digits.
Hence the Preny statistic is 14.0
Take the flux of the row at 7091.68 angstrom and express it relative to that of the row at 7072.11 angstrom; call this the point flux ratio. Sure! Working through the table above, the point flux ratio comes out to 0.95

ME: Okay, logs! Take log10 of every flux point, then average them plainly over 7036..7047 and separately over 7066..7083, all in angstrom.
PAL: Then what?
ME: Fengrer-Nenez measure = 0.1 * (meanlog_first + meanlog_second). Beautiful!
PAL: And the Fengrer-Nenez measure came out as 0.172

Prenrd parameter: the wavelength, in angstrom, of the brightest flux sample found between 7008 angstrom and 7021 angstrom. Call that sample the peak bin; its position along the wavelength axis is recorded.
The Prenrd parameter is 7018.58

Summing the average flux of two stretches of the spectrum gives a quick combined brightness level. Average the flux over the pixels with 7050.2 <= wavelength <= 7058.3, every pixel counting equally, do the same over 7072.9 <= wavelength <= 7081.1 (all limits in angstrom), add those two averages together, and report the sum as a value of 14.46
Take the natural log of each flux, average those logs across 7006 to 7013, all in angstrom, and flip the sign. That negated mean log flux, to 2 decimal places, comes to -1.99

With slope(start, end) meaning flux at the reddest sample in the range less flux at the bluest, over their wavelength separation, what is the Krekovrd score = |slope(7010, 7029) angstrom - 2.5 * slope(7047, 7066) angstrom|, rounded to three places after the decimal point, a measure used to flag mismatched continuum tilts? 0.092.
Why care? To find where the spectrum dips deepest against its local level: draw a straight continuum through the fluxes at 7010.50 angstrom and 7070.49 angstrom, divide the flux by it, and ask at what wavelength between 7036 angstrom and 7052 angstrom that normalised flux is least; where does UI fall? 7049.35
